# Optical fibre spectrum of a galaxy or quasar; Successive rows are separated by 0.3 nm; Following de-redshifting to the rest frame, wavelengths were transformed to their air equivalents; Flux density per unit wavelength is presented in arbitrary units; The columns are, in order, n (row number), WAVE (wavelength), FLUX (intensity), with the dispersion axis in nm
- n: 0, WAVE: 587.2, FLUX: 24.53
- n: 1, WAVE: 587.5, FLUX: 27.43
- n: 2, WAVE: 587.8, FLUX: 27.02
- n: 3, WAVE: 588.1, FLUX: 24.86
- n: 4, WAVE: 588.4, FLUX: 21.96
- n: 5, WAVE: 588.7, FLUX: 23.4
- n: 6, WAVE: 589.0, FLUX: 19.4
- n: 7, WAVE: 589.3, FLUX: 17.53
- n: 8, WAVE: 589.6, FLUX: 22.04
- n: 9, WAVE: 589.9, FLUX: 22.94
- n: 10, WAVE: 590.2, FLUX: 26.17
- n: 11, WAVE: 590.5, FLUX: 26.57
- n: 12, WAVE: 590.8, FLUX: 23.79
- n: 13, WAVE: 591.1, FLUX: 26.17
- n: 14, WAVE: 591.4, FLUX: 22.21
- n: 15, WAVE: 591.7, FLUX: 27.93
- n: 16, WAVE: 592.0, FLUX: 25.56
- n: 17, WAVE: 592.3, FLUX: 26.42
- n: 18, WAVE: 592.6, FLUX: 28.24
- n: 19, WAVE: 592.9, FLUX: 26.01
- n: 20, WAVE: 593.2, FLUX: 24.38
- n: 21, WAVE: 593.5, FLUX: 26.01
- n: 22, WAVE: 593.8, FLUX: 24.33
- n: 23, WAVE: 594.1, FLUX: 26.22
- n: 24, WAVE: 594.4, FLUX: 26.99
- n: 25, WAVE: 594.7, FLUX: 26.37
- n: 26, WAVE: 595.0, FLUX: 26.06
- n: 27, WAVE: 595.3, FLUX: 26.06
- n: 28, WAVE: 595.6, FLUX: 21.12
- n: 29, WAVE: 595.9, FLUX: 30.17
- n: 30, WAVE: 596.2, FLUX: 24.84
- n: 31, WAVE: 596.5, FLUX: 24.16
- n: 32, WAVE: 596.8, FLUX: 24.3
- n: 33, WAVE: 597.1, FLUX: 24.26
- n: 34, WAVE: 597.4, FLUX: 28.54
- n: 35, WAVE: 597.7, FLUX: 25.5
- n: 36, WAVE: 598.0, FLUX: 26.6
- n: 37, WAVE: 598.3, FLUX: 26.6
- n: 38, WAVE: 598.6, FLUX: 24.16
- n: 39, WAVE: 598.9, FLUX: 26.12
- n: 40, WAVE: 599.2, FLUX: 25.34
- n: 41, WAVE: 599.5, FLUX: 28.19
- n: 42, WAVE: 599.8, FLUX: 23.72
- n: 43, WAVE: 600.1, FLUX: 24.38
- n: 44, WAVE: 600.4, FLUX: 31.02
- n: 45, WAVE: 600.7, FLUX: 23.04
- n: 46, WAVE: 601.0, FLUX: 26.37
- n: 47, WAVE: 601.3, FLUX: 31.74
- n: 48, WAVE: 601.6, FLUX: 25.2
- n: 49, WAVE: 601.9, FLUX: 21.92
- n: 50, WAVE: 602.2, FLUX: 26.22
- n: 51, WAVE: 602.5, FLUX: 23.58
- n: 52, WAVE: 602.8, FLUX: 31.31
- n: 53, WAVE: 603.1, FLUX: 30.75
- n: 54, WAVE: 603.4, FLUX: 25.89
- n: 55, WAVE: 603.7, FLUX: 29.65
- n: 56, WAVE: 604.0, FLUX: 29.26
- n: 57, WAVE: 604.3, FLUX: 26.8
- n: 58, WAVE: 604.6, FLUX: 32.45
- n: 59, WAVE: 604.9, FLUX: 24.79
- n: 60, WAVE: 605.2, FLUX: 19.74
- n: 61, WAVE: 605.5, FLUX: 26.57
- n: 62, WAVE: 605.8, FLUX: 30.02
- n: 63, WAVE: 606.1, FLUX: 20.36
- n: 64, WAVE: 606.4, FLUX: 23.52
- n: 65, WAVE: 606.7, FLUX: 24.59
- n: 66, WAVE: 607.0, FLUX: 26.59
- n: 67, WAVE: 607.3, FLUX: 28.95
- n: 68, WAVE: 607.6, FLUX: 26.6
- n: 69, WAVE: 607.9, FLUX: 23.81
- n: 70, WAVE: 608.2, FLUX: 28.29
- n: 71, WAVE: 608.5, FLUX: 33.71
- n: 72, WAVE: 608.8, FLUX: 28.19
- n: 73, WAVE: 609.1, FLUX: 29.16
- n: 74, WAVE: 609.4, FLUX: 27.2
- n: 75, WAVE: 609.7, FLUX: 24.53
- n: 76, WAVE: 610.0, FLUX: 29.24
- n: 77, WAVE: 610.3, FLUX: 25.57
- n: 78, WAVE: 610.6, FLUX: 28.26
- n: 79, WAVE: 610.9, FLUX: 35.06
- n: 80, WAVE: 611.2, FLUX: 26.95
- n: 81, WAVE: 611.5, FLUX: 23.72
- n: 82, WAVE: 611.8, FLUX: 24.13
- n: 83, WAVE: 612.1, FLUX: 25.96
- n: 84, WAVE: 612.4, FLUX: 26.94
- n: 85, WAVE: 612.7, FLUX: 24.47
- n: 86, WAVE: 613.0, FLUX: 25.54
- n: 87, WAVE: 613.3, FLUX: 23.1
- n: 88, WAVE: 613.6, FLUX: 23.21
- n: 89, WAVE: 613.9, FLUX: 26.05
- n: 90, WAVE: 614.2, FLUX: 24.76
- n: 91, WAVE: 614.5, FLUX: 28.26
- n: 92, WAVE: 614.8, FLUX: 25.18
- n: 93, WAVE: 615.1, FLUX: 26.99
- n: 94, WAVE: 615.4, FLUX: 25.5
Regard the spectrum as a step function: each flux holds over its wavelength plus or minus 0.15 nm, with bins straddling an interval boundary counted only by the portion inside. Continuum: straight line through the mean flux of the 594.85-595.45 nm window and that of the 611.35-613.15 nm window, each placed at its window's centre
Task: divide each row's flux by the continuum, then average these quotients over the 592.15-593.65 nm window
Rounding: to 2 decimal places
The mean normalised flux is 1.00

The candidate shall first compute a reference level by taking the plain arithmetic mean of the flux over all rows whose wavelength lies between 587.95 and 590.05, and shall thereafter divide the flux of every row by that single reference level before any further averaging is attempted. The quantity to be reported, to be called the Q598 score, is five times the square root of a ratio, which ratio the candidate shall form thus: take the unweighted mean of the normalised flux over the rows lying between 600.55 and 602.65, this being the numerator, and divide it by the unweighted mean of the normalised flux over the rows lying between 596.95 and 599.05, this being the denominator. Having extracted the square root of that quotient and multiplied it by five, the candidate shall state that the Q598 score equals 4.95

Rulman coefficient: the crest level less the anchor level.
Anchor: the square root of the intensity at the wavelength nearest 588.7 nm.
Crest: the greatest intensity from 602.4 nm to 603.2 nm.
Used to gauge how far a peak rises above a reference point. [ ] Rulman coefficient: 26.5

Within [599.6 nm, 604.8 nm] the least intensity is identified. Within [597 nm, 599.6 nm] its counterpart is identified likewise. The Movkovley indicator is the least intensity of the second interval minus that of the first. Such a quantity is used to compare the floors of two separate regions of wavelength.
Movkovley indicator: 2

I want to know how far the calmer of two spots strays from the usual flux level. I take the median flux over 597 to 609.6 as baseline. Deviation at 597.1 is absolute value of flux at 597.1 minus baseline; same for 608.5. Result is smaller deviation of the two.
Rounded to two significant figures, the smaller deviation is 2.3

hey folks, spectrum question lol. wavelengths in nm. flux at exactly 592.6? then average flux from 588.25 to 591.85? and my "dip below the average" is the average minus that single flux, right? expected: -5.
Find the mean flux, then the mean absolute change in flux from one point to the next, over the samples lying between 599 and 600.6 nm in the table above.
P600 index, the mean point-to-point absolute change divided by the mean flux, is 0.14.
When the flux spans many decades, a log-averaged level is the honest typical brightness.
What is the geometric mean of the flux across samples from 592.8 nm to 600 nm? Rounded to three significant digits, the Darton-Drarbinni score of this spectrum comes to 25.6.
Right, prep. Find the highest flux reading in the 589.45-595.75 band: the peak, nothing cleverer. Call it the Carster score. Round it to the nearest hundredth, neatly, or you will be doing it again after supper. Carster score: 28.24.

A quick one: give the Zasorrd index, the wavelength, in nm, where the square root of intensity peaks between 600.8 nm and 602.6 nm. 601.3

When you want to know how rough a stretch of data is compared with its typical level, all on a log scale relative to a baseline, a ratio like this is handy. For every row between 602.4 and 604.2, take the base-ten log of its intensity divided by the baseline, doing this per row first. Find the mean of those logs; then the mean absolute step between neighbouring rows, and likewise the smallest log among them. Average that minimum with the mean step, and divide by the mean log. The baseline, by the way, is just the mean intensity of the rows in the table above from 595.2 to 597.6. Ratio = 0.2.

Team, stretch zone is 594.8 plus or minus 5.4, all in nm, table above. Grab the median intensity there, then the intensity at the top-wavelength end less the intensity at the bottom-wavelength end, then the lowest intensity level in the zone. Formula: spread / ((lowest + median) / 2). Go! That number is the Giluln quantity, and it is 0.10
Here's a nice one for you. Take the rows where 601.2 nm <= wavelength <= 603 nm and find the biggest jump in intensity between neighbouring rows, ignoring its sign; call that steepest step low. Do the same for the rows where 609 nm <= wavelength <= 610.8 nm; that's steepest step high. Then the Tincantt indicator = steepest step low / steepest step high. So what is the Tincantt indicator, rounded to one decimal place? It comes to 1.6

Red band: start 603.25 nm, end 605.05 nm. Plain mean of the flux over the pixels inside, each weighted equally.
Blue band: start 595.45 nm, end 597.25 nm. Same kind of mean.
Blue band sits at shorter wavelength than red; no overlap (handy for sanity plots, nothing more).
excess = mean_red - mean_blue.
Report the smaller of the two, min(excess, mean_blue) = 3.3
